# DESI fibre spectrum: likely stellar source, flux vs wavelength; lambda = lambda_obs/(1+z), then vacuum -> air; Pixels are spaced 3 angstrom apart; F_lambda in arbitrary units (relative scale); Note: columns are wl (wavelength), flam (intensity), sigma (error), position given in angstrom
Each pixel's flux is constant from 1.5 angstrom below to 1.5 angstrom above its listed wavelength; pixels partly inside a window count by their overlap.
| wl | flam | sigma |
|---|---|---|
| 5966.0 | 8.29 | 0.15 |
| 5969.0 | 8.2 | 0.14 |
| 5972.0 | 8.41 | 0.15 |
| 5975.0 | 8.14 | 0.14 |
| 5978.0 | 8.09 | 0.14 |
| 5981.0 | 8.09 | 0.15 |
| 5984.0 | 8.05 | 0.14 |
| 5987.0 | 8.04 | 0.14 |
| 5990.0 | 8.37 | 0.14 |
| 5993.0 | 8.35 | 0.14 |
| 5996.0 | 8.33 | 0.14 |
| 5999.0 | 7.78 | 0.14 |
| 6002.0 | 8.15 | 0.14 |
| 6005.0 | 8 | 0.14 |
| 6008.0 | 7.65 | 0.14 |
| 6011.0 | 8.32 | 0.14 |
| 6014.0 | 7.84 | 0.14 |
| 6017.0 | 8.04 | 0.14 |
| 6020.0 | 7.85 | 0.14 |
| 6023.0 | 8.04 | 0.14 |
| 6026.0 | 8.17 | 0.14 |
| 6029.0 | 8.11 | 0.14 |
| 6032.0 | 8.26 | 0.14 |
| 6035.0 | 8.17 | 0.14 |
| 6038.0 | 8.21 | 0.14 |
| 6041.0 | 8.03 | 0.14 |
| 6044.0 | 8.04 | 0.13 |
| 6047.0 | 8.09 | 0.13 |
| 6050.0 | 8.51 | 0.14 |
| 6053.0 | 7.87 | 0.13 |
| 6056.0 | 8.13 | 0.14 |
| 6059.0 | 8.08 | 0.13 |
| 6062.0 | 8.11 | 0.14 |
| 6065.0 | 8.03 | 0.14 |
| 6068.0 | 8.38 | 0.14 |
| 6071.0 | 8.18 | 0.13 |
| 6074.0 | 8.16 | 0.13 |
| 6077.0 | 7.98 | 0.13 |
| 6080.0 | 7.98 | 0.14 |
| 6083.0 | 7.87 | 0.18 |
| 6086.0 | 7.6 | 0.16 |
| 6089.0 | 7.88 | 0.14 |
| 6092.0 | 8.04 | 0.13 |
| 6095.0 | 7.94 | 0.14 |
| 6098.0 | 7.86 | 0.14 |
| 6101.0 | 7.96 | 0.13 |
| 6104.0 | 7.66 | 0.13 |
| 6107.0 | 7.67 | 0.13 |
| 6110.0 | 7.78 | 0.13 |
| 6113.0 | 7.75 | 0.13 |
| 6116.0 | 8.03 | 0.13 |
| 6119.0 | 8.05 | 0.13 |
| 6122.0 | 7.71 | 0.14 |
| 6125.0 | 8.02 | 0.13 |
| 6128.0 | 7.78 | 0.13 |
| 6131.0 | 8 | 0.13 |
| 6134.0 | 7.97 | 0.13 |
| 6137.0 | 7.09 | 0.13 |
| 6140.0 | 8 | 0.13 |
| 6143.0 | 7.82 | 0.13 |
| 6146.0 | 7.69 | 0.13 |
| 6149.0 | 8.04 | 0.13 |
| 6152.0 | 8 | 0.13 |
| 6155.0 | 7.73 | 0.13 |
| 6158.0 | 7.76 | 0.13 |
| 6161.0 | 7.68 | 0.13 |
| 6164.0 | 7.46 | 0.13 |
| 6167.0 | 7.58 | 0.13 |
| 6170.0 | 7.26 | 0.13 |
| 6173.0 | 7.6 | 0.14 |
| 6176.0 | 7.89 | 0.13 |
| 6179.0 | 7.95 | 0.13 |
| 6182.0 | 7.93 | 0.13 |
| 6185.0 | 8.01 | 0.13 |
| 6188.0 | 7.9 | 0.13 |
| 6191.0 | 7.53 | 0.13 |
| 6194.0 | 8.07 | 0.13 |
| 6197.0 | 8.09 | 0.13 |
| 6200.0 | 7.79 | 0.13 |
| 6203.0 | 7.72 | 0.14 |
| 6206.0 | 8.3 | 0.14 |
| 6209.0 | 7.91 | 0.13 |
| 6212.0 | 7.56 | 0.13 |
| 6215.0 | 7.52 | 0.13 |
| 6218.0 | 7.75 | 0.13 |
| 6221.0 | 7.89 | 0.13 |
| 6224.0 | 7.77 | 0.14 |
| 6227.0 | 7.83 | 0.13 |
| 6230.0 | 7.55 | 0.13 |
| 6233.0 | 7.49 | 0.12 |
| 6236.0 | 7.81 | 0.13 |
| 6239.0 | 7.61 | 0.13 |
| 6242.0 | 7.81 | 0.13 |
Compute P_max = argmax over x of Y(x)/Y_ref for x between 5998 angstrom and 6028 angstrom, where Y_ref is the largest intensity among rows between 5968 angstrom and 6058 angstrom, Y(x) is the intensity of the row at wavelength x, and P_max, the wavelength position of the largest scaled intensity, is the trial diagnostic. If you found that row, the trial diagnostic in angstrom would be 6011.0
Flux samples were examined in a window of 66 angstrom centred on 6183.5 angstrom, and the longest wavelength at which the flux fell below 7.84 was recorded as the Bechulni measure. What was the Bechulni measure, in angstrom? 6215.0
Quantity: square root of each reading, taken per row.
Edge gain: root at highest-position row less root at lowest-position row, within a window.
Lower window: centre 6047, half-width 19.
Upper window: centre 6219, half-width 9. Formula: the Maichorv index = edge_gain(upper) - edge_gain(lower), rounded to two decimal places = 0.06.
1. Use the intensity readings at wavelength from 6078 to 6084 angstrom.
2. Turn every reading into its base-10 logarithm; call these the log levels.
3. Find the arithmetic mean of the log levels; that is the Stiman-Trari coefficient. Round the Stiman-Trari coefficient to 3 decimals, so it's 0.899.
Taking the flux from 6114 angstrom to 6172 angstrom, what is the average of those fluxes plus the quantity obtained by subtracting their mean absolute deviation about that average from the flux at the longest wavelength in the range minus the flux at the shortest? 6.79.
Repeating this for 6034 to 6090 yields 7.64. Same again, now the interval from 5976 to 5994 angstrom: 8.29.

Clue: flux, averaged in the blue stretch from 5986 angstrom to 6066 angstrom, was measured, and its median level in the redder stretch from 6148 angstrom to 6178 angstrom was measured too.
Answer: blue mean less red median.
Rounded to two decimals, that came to 0.39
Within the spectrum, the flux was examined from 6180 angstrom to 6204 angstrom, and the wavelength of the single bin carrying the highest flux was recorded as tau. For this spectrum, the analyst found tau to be 6197.0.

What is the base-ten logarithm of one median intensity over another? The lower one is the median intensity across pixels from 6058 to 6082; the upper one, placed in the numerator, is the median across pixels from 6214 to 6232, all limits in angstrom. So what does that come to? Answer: -0.018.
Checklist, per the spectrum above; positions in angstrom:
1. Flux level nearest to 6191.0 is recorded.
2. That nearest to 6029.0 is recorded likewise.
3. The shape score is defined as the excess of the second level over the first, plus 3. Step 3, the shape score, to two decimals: 3.58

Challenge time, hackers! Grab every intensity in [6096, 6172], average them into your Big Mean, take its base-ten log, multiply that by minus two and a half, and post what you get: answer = -2.23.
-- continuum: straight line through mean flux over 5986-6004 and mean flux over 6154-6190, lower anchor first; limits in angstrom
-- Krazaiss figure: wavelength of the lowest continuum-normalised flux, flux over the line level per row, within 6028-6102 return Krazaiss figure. 6086.0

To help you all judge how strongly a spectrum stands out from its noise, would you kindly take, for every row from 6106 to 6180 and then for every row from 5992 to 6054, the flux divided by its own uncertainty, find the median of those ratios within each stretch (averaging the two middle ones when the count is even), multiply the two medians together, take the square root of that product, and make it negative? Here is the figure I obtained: -59.1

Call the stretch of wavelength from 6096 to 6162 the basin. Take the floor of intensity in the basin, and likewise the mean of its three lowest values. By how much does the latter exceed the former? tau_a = 0.38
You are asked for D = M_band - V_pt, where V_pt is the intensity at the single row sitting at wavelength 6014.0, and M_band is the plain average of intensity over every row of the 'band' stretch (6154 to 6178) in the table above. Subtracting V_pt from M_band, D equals -0.22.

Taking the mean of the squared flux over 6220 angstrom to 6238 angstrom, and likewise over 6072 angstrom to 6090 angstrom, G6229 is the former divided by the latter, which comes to 0.95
